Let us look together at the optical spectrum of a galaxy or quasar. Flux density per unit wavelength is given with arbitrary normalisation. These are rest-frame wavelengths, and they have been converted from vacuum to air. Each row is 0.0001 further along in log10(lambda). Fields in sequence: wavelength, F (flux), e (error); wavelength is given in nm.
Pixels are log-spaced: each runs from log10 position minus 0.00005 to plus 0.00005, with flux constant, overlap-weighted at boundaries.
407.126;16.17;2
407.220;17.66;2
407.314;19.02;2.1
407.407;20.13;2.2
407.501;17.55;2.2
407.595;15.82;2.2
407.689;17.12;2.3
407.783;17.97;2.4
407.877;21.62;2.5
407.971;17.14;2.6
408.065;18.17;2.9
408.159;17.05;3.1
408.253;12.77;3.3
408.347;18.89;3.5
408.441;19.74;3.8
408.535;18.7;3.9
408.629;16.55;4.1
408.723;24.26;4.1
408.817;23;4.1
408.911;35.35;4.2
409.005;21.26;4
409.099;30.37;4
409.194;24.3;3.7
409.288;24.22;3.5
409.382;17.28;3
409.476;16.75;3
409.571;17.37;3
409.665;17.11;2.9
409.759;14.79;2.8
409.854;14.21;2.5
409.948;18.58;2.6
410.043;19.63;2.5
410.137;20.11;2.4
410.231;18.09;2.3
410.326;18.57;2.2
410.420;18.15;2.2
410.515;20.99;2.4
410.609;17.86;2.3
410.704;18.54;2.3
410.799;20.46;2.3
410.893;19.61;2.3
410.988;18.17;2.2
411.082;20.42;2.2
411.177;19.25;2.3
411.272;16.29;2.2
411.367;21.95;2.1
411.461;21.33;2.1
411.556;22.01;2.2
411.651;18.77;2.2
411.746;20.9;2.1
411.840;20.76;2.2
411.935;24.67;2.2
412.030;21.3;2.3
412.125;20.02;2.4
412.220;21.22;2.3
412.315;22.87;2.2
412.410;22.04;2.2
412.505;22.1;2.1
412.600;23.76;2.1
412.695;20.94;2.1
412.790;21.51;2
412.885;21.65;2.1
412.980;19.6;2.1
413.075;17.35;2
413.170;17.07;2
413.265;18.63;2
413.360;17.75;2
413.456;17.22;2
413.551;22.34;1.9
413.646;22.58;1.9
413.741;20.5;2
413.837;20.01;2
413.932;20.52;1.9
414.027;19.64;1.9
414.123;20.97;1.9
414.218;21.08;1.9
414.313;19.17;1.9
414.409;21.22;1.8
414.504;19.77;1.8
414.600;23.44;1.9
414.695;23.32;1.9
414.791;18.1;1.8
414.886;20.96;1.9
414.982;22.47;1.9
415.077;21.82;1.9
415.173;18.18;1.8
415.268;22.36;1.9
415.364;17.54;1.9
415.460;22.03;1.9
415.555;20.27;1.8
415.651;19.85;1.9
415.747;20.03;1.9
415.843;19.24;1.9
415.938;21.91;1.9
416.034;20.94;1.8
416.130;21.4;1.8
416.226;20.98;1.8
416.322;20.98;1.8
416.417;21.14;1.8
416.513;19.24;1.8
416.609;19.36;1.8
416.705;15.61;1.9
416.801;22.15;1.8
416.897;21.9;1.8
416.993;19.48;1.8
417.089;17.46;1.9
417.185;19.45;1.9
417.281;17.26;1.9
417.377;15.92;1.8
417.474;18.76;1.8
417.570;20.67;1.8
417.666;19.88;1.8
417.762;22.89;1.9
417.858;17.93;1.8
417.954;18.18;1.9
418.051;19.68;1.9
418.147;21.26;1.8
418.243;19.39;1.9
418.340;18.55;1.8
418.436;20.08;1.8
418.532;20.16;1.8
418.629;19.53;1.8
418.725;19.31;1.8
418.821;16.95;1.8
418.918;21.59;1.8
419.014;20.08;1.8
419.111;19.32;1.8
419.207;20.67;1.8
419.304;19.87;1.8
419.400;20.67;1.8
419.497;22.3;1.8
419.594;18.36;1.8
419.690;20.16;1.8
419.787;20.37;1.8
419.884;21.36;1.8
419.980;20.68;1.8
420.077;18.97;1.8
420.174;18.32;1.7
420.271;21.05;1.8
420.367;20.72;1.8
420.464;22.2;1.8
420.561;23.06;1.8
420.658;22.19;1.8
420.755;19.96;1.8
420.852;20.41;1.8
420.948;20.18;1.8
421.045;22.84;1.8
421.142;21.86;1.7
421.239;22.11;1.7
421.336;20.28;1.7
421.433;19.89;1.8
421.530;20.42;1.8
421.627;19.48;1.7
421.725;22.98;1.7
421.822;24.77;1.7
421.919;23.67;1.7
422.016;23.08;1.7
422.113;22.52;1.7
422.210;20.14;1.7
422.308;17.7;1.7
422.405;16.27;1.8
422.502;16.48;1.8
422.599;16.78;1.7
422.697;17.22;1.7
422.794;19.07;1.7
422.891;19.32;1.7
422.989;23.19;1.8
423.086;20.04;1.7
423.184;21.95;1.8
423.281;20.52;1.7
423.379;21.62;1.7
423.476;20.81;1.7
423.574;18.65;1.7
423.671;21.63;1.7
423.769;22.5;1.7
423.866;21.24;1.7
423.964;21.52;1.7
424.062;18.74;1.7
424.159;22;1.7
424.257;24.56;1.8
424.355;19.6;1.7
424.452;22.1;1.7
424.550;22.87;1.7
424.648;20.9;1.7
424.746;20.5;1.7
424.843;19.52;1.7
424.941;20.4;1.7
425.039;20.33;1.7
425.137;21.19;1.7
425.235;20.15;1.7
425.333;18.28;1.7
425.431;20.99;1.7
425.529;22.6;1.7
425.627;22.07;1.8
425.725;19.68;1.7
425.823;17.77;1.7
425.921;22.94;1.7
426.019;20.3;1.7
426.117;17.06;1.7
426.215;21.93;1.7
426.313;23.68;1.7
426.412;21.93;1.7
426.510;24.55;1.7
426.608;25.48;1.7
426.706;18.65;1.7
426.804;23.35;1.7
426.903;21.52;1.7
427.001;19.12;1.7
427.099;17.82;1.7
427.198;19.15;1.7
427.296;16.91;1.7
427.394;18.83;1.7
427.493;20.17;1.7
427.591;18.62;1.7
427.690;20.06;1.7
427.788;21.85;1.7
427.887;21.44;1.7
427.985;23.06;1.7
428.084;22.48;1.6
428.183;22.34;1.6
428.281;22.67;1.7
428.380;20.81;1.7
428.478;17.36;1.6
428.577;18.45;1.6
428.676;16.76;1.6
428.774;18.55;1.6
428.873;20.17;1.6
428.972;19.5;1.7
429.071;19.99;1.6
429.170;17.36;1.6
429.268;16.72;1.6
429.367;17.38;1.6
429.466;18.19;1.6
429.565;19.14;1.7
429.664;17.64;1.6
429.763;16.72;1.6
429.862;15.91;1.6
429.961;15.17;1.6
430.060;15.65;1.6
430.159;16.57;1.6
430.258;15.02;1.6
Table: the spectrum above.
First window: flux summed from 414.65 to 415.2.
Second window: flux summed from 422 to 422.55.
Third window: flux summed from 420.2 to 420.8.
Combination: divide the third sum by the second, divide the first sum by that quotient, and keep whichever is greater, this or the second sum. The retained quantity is 116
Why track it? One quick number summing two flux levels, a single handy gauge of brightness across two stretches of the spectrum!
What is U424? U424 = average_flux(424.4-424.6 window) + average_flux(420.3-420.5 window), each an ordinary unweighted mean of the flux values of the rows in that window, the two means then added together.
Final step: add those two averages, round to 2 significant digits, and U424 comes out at 44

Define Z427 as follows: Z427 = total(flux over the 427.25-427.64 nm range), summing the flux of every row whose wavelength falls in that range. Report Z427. 75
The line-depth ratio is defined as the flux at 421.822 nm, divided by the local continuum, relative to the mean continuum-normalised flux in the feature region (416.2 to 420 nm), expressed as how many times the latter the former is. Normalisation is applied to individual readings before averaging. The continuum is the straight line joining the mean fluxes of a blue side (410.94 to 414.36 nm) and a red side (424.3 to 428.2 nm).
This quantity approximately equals 1.25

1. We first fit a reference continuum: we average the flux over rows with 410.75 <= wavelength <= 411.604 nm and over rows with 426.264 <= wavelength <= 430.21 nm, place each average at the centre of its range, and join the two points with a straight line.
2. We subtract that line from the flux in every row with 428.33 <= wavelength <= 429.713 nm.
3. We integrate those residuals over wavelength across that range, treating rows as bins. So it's -1.5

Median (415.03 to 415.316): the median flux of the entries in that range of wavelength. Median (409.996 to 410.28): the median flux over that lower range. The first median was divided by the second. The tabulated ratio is 1.11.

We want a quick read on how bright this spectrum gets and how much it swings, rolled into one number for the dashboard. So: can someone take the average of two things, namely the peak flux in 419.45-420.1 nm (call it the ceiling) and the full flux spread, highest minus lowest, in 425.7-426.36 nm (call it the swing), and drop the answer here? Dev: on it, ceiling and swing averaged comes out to 14.5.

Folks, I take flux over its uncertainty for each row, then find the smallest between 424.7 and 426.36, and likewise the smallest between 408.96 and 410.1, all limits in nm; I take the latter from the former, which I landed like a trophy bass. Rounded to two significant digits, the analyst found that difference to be 4.8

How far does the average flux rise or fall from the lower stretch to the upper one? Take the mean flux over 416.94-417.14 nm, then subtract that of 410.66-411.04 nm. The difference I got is -0.7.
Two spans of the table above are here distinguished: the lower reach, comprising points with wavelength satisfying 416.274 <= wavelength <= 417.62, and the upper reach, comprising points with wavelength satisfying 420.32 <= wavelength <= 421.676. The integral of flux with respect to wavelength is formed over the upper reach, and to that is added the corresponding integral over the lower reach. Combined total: 54.5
